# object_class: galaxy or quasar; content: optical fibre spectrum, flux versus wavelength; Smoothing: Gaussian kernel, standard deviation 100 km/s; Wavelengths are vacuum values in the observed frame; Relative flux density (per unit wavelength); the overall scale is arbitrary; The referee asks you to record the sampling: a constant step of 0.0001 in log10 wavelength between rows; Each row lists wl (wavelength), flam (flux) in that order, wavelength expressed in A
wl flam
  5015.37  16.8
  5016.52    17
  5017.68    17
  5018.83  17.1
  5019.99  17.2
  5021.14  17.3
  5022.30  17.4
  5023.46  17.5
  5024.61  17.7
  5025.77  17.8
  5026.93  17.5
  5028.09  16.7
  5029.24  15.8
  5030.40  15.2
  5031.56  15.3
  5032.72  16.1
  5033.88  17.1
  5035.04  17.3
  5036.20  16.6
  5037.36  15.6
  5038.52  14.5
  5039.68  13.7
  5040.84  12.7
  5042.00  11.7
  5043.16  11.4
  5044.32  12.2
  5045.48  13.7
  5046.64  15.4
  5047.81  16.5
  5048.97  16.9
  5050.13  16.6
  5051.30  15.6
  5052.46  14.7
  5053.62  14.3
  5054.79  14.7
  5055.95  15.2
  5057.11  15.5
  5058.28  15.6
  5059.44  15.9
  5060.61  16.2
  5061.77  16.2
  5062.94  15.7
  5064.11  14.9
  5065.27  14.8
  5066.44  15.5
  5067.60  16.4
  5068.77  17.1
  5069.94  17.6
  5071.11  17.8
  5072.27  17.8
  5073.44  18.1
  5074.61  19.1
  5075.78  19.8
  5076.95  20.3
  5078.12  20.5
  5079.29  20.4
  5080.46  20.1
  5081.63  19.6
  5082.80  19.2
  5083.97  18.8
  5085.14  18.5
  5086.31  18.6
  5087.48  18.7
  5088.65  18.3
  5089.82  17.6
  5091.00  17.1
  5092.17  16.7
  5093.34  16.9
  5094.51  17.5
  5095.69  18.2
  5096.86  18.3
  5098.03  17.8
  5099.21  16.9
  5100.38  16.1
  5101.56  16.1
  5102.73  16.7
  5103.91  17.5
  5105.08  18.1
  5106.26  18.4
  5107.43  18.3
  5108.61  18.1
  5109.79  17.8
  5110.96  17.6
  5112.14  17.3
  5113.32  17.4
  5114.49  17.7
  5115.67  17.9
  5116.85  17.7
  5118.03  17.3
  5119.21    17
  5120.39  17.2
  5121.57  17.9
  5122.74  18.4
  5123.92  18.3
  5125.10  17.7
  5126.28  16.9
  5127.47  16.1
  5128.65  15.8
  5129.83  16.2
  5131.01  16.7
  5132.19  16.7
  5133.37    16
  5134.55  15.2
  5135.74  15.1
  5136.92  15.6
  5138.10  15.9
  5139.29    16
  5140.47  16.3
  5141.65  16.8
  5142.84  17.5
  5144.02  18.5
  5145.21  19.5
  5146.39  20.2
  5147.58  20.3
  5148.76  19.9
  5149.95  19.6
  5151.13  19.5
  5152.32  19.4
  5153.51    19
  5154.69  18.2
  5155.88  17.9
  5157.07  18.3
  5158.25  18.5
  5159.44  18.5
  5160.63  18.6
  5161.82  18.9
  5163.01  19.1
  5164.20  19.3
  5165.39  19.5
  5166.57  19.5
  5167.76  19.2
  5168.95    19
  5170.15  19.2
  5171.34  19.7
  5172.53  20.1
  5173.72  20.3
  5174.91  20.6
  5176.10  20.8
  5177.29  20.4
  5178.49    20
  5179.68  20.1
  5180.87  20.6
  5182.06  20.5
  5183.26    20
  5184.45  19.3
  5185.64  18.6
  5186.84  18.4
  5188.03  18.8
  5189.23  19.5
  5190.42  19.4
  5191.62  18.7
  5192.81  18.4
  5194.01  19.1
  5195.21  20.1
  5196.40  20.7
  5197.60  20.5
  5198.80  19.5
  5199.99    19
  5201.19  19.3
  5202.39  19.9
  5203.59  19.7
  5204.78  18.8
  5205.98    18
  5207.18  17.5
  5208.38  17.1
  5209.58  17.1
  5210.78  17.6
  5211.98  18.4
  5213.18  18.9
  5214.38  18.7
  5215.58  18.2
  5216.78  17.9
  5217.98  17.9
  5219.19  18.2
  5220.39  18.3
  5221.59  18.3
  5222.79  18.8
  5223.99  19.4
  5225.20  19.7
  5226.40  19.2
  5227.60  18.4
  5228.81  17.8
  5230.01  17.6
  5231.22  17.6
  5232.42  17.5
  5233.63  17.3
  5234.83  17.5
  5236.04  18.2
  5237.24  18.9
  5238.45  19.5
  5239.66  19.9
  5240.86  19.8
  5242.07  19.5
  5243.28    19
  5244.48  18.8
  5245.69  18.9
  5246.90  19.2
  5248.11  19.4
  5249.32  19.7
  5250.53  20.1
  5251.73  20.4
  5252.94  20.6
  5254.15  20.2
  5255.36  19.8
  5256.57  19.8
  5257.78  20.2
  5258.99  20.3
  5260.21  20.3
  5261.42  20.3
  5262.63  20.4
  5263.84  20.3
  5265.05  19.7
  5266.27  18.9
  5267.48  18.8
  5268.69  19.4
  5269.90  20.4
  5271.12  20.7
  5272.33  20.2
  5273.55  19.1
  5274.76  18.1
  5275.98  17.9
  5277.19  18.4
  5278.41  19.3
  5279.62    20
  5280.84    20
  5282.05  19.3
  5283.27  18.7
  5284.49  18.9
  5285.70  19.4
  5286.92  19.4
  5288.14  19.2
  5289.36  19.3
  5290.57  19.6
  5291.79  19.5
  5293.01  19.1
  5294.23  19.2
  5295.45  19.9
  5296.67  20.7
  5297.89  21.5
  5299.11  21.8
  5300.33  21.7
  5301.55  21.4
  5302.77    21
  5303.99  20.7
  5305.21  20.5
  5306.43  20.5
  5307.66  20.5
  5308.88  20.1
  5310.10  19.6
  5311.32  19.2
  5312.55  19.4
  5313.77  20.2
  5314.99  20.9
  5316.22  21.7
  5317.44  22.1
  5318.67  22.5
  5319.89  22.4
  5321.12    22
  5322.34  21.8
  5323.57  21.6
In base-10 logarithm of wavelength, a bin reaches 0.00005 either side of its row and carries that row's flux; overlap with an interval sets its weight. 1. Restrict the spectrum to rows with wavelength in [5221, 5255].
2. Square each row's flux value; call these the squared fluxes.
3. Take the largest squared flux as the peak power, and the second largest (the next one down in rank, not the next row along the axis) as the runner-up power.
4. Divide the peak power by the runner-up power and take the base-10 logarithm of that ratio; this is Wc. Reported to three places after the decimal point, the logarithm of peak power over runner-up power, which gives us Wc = 0.008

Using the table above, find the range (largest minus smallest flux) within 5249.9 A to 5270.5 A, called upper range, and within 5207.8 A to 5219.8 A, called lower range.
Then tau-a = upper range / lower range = 1.0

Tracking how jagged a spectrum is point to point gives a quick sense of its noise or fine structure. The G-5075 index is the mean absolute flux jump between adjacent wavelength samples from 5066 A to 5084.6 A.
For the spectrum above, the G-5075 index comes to 0.45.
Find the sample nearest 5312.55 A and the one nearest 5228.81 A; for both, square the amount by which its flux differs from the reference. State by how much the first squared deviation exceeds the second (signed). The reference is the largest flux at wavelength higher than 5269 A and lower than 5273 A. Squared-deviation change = -7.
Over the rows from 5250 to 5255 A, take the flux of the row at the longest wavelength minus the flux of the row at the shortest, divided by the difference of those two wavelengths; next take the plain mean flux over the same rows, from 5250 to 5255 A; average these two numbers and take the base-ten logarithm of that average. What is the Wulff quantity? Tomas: 1.008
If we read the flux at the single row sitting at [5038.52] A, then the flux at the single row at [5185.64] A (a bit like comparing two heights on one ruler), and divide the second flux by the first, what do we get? 1.28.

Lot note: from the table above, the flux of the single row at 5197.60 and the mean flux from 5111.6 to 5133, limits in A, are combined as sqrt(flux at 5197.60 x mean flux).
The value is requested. 18.8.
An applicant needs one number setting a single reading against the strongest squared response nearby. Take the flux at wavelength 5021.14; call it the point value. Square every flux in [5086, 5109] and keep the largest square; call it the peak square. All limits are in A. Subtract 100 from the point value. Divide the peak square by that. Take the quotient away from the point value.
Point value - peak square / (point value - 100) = 21.5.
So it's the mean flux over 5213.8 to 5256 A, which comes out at 18.9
